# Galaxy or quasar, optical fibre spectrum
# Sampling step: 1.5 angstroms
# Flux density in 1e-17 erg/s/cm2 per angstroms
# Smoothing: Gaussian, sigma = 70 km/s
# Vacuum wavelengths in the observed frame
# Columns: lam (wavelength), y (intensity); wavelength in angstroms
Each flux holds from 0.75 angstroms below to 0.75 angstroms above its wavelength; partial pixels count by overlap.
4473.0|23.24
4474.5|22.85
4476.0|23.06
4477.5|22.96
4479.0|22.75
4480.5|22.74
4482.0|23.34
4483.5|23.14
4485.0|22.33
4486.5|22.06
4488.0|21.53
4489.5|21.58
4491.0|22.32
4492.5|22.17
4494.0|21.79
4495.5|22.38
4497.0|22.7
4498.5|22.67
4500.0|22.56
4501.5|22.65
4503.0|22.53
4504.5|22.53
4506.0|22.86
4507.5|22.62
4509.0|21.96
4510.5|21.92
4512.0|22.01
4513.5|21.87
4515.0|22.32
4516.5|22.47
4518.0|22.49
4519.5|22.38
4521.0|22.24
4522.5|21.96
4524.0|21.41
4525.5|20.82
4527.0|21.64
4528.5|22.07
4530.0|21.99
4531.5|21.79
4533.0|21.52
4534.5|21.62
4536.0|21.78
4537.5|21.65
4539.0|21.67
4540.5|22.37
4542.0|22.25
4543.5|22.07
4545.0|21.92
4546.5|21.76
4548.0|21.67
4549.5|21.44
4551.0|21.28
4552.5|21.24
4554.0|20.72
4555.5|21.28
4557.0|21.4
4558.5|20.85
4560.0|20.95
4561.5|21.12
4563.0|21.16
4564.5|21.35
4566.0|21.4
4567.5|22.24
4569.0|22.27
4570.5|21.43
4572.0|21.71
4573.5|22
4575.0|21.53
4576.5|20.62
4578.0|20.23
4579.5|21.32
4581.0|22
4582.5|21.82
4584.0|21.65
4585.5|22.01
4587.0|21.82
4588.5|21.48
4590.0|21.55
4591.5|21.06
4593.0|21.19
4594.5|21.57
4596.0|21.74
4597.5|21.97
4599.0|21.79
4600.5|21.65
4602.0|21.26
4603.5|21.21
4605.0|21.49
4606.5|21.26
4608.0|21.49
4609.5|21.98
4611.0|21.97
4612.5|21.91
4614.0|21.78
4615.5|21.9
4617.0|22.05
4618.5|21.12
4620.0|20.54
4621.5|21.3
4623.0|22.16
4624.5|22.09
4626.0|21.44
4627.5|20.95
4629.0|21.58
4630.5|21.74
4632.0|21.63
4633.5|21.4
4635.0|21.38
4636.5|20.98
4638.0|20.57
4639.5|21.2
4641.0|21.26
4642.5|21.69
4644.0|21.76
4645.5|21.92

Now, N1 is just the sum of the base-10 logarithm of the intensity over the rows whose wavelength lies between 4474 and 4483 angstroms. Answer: 8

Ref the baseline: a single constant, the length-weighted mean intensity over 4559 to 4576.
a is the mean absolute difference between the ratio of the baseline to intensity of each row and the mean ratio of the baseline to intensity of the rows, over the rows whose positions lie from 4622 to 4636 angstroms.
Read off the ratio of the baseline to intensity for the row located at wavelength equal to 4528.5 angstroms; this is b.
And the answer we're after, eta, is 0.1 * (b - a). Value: 0.096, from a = 0.0126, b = 0.98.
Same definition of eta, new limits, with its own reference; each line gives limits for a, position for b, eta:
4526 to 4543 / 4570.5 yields 0.099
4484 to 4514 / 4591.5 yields 0.101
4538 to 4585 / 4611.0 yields 0.096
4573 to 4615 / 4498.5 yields 0.094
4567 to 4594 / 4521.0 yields 0.095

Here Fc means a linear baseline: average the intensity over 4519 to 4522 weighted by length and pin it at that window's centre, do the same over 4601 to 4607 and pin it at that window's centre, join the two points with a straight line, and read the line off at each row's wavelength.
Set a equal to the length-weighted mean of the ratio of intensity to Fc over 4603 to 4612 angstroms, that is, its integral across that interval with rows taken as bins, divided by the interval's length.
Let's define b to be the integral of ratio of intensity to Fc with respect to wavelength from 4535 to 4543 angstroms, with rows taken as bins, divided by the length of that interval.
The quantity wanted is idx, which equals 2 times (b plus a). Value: 4.02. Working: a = 1.01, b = 0.99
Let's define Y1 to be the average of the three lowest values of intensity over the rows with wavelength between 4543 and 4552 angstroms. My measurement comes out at 21.5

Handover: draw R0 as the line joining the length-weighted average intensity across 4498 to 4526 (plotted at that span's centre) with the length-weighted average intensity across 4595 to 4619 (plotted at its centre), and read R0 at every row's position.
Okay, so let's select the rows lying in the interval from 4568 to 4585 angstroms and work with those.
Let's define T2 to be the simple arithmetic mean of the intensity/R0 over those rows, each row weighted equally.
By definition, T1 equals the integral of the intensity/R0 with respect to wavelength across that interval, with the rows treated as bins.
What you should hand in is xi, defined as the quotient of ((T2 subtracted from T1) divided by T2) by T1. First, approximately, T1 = 17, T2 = 0.98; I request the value 0.96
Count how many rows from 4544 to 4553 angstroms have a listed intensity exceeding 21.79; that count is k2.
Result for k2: 1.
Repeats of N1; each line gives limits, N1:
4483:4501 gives 16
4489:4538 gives 44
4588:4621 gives 29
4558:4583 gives 23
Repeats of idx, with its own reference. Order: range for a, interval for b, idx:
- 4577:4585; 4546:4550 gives 3.95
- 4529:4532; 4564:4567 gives 3.95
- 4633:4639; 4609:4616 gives 4.08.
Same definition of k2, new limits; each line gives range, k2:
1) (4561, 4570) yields 2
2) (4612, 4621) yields 3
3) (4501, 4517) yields 11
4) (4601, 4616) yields 4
